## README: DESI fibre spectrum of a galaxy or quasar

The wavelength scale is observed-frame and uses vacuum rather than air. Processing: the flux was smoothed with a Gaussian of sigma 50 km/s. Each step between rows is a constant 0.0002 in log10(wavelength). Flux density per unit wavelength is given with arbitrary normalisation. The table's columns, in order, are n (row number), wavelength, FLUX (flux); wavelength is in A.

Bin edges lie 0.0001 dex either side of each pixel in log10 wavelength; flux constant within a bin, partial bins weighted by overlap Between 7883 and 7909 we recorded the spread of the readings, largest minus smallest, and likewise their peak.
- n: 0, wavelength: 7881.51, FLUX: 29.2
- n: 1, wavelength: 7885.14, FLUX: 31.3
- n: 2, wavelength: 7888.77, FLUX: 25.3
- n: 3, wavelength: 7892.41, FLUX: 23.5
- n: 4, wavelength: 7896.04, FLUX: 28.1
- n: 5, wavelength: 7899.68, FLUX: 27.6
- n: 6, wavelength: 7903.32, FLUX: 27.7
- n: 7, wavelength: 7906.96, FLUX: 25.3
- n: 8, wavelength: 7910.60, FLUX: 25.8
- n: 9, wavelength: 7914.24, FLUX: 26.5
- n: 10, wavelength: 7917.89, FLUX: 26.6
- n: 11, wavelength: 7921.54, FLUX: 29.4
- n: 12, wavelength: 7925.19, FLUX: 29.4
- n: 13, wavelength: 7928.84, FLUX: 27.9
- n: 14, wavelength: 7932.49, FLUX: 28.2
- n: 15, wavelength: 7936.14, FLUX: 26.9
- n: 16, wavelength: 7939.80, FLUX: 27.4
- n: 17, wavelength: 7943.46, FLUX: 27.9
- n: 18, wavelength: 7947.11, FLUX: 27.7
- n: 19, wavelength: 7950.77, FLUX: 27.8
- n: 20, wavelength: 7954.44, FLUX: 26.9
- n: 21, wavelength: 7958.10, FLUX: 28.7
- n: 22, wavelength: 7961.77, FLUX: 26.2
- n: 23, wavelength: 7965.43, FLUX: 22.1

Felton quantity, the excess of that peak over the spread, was 23.5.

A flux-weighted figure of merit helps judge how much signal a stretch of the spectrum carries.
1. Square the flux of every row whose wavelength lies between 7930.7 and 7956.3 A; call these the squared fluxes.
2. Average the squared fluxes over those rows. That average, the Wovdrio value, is 759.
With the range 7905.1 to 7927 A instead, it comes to 741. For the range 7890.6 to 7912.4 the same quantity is 696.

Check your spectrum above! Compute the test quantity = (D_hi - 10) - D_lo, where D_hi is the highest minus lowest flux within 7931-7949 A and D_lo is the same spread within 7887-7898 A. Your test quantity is -13.3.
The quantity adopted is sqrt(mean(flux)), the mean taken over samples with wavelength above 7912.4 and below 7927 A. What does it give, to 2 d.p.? 5.29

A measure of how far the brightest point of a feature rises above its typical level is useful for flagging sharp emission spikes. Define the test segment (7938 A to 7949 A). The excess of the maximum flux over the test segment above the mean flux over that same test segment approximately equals 0.2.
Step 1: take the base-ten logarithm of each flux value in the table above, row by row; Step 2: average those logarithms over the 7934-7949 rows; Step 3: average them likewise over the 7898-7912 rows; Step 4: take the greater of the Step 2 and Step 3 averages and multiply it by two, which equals 2.88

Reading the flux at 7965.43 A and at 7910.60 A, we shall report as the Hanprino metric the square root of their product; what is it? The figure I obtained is 23.9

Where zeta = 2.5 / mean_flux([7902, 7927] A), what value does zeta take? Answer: 0.092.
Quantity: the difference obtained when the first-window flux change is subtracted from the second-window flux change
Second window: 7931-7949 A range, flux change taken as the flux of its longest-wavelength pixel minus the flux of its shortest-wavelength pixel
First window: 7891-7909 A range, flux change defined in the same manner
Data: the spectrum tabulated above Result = -2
